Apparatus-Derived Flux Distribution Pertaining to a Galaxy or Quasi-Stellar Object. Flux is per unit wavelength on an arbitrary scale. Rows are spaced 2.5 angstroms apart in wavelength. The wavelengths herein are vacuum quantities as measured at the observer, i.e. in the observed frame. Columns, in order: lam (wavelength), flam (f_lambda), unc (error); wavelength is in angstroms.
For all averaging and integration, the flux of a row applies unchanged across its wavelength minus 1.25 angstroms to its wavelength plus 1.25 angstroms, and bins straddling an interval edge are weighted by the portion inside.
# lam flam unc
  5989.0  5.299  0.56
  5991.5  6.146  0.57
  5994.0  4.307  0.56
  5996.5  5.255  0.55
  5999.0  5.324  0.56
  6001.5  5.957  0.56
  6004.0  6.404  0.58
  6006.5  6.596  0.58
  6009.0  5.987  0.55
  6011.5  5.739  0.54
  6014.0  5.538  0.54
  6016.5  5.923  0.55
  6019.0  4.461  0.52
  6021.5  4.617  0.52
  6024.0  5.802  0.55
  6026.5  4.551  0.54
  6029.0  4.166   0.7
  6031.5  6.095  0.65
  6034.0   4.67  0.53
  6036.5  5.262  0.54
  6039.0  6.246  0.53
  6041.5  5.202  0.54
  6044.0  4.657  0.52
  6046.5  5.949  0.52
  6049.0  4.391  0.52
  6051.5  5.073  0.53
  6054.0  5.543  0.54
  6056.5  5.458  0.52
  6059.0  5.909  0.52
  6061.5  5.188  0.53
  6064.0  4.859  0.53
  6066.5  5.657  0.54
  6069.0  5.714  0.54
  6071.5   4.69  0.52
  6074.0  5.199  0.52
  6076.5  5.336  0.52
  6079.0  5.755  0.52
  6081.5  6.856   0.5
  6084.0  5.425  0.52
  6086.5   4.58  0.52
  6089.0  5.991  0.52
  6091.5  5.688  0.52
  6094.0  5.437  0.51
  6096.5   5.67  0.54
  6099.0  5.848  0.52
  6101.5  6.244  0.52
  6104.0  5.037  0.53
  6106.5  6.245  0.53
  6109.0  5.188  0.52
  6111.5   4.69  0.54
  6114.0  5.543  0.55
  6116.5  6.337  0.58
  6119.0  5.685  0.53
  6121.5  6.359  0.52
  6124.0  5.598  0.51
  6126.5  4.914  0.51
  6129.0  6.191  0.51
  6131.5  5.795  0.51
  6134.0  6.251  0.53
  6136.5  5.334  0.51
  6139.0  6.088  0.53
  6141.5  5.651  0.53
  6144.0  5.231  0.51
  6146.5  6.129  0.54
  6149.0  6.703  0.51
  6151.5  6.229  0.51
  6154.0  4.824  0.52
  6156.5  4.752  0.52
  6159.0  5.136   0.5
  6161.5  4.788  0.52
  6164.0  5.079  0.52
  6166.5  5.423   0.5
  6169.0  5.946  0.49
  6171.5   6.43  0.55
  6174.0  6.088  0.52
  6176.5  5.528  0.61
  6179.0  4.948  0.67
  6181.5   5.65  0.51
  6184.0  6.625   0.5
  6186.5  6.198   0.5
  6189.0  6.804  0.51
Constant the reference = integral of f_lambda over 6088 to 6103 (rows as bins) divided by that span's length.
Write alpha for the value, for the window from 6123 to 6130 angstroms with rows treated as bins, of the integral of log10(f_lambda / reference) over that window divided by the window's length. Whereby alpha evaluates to -0.021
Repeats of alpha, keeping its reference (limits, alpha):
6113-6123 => 0.013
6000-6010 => 0.030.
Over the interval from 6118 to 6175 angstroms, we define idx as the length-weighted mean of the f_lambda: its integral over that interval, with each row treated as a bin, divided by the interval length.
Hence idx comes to 5.7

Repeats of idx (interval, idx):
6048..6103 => 5.5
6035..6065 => 5.3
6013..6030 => 5.0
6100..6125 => 5.7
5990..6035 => 5.4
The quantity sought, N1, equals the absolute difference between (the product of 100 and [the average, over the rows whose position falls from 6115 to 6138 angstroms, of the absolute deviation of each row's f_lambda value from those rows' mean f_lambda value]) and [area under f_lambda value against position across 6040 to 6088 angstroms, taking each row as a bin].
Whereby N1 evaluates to 216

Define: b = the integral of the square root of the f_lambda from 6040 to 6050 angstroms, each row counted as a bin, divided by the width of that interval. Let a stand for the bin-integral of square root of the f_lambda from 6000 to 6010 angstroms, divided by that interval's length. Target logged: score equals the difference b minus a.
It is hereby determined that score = -0.24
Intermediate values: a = 2.49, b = 2.25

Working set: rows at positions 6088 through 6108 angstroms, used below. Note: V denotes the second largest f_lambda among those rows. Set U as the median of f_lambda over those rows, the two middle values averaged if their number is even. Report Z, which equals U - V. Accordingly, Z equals -0.48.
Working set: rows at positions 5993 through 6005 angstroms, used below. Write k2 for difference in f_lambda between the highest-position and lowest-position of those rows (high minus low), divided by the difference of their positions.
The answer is 0.210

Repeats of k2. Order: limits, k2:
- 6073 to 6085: 0.023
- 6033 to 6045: -0.001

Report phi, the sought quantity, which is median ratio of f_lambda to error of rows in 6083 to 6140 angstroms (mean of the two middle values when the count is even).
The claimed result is 10.9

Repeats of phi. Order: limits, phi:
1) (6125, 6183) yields 10.8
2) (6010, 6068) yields 9.7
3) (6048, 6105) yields 10.5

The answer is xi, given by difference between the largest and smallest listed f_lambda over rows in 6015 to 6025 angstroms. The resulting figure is 1.5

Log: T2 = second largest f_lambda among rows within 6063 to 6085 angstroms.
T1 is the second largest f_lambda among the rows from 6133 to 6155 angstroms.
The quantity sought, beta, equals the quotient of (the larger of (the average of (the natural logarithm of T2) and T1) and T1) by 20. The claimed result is 0.313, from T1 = 6.251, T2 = 5.755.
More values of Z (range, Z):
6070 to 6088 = -0.42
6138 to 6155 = -0.14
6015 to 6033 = -1.31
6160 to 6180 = -0.61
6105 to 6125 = -0.70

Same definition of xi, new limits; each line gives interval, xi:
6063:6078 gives 1.0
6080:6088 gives 2.3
